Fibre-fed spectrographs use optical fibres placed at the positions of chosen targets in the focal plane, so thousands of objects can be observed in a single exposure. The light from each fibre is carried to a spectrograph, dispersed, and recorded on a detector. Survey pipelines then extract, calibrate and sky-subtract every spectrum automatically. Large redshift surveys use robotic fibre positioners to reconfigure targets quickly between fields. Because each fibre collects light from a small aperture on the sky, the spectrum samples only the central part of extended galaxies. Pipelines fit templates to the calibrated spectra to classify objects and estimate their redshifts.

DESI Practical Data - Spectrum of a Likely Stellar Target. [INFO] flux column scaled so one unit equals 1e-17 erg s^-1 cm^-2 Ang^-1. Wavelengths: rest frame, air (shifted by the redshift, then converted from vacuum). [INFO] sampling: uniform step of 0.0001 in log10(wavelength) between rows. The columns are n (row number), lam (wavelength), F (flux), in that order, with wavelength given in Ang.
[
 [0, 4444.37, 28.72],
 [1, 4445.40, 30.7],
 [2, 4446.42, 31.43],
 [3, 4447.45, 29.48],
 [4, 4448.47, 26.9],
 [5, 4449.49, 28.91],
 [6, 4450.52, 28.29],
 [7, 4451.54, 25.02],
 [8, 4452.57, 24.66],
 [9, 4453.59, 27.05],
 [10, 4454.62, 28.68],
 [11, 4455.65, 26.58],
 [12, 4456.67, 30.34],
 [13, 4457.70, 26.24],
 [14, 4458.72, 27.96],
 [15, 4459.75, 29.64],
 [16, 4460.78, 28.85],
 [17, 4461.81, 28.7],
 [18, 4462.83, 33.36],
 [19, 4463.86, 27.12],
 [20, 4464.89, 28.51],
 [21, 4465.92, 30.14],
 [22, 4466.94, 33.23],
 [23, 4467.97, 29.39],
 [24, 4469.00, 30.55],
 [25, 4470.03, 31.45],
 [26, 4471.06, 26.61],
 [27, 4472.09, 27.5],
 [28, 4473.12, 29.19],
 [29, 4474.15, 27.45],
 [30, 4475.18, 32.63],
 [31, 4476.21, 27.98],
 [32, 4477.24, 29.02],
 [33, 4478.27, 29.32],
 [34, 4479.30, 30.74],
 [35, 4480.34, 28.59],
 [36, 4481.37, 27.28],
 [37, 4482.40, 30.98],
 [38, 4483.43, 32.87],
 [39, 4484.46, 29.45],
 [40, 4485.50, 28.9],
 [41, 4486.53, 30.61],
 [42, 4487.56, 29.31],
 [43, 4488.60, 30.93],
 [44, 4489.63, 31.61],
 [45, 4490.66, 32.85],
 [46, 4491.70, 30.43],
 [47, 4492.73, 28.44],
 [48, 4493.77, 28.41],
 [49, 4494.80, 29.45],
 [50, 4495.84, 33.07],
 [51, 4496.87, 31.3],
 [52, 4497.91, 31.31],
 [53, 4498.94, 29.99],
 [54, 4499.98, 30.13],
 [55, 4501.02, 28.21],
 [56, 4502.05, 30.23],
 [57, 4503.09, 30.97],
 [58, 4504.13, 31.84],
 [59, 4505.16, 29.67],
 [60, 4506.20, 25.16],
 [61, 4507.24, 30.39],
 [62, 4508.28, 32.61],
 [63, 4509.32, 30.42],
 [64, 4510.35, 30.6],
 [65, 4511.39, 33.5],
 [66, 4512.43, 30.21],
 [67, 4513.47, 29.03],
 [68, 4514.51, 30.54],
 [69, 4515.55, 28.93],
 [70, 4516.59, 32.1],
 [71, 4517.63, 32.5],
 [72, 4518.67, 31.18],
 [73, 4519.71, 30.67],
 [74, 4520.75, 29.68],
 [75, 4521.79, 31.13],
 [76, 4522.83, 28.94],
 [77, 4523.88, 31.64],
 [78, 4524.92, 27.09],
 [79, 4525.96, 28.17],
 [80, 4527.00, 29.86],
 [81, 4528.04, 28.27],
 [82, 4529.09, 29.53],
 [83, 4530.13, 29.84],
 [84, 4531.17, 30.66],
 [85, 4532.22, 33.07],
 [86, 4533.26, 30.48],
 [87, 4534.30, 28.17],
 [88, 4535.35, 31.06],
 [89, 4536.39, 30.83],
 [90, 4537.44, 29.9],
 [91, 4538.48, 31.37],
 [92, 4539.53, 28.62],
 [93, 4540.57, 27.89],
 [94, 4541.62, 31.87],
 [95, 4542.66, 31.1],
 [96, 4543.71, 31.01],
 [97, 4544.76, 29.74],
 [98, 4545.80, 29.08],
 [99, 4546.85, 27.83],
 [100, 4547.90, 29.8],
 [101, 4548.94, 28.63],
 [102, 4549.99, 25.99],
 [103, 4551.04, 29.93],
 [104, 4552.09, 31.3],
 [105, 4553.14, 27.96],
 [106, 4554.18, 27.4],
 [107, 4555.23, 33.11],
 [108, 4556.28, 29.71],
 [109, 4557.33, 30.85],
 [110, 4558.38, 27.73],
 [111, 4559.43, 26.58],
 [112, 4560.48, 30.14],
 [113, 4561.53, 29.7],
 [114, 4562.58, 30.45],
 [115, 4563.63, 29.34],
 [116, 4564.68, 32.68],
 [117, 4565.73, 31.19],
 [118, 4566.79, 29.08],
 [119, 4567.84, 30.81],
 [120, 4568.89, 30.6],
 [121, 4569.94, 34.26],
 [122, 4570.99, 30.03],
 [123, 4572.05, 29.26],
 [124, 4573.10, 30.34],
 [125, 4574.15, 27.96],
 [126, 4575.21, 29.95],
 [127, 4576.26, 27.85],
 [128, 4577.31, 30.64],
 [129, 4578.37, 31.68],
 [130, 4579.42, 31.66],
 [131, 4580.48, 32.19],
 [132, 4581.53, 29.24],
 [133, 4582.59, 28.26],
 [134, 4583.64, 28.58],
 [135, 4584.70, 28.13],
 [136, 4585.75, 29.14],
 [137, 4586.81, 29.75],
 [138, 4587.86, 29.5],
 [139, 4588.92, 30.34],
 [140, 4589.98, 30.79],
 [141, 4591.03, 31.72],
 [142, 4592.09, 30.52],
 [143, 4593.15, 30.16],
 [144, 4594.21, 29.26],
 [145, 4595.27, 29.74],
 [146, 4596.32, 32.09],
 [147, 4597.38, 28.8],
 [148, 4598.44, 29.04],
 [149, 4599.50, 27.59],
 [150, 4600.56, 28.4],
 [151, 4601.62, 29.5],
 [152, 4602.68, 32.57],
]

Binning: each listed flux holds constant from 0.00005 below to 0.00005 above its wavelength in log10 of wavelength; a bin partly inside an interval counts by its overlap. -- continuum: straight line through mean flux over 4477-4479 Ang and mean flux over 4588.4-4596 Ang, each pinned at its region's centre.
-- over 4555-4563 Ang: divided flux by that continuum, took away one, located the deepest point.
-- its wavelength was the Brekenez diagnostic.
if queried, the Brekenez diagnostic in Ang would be 4559.43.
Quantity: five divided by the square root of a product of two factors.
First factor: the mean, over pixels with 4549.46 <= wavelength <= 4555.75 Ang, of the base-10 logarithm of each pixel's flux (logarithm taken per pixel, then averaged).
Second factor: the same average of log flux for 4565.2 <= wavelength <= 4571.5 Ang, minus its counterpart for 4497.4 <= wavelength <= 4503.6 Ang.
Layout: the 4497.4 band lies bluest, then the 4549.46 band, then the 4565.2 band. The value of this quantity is 38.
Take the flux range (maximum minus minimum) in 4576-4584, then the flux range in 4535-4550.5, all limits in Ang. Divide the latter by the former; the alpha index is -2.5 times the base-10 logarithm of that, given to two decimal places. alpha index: -0.33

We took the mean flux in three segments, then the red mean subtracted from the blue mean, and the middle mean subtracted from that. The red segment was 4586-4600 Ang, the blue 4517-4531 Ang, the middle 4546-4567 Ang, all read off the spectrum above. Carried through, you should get -29.5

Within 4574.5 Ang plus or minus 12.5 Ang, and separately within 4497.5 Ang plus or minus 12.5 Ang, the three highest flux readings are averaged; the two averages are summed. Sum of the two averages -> 65.9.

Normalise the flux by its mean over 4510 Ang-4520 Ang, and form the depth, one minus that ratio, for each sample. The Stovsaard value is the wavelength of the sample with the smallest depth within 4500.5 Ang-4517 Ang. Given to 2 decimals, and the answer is 4511.39 Ang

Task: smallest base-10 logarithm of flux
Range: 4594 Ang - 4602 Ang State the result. 1.44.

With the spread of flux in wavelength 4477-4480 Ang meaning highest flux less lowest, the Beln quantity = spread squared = 3.0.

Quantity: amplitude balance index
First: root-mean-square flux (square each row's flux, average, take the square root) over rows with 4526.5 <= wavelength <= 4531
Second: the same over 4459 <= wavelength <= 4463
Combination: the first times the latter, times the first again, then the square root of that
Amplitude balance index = 161.5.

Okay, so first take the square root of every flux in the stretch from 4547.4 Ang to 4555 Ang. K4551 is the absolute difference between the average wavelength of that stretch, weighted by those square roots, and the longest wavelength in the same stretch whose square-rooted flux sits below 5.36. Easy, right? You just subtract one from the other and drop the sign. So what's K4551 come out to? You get 3.1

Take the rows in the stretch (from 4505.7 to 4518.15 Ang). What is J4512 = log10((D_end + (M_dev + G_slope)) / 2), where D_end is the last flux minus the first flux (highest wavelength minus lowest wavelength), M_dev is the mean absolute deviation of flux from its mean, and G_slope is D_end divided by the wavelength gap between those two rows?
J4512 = 0.67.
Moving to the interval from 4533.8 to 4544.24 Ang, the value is 0.34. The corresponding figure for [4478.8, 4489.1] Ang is -0.13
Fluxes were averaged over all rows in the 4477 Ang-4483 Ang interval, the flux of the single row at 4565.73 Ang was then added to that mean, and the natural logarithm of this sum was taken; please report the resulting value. 4.10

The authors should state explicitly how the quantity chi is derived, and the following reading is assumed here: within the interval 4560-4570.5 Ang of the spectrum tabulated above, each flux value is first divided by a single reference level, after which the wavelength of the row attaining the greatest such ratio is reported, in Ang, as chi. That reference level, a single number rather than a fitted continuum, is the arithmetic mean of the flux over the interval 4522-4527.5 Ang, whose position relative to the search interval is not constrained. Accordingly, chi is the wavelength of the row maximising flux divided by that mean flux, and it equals 4569.94 Ang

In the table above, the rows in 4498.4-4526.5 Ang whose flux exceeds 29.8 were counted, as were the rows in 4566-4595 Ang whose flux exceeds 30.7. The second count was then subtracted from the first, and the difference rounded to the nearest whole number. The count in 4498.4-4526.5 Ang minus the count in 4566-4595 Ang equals 11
